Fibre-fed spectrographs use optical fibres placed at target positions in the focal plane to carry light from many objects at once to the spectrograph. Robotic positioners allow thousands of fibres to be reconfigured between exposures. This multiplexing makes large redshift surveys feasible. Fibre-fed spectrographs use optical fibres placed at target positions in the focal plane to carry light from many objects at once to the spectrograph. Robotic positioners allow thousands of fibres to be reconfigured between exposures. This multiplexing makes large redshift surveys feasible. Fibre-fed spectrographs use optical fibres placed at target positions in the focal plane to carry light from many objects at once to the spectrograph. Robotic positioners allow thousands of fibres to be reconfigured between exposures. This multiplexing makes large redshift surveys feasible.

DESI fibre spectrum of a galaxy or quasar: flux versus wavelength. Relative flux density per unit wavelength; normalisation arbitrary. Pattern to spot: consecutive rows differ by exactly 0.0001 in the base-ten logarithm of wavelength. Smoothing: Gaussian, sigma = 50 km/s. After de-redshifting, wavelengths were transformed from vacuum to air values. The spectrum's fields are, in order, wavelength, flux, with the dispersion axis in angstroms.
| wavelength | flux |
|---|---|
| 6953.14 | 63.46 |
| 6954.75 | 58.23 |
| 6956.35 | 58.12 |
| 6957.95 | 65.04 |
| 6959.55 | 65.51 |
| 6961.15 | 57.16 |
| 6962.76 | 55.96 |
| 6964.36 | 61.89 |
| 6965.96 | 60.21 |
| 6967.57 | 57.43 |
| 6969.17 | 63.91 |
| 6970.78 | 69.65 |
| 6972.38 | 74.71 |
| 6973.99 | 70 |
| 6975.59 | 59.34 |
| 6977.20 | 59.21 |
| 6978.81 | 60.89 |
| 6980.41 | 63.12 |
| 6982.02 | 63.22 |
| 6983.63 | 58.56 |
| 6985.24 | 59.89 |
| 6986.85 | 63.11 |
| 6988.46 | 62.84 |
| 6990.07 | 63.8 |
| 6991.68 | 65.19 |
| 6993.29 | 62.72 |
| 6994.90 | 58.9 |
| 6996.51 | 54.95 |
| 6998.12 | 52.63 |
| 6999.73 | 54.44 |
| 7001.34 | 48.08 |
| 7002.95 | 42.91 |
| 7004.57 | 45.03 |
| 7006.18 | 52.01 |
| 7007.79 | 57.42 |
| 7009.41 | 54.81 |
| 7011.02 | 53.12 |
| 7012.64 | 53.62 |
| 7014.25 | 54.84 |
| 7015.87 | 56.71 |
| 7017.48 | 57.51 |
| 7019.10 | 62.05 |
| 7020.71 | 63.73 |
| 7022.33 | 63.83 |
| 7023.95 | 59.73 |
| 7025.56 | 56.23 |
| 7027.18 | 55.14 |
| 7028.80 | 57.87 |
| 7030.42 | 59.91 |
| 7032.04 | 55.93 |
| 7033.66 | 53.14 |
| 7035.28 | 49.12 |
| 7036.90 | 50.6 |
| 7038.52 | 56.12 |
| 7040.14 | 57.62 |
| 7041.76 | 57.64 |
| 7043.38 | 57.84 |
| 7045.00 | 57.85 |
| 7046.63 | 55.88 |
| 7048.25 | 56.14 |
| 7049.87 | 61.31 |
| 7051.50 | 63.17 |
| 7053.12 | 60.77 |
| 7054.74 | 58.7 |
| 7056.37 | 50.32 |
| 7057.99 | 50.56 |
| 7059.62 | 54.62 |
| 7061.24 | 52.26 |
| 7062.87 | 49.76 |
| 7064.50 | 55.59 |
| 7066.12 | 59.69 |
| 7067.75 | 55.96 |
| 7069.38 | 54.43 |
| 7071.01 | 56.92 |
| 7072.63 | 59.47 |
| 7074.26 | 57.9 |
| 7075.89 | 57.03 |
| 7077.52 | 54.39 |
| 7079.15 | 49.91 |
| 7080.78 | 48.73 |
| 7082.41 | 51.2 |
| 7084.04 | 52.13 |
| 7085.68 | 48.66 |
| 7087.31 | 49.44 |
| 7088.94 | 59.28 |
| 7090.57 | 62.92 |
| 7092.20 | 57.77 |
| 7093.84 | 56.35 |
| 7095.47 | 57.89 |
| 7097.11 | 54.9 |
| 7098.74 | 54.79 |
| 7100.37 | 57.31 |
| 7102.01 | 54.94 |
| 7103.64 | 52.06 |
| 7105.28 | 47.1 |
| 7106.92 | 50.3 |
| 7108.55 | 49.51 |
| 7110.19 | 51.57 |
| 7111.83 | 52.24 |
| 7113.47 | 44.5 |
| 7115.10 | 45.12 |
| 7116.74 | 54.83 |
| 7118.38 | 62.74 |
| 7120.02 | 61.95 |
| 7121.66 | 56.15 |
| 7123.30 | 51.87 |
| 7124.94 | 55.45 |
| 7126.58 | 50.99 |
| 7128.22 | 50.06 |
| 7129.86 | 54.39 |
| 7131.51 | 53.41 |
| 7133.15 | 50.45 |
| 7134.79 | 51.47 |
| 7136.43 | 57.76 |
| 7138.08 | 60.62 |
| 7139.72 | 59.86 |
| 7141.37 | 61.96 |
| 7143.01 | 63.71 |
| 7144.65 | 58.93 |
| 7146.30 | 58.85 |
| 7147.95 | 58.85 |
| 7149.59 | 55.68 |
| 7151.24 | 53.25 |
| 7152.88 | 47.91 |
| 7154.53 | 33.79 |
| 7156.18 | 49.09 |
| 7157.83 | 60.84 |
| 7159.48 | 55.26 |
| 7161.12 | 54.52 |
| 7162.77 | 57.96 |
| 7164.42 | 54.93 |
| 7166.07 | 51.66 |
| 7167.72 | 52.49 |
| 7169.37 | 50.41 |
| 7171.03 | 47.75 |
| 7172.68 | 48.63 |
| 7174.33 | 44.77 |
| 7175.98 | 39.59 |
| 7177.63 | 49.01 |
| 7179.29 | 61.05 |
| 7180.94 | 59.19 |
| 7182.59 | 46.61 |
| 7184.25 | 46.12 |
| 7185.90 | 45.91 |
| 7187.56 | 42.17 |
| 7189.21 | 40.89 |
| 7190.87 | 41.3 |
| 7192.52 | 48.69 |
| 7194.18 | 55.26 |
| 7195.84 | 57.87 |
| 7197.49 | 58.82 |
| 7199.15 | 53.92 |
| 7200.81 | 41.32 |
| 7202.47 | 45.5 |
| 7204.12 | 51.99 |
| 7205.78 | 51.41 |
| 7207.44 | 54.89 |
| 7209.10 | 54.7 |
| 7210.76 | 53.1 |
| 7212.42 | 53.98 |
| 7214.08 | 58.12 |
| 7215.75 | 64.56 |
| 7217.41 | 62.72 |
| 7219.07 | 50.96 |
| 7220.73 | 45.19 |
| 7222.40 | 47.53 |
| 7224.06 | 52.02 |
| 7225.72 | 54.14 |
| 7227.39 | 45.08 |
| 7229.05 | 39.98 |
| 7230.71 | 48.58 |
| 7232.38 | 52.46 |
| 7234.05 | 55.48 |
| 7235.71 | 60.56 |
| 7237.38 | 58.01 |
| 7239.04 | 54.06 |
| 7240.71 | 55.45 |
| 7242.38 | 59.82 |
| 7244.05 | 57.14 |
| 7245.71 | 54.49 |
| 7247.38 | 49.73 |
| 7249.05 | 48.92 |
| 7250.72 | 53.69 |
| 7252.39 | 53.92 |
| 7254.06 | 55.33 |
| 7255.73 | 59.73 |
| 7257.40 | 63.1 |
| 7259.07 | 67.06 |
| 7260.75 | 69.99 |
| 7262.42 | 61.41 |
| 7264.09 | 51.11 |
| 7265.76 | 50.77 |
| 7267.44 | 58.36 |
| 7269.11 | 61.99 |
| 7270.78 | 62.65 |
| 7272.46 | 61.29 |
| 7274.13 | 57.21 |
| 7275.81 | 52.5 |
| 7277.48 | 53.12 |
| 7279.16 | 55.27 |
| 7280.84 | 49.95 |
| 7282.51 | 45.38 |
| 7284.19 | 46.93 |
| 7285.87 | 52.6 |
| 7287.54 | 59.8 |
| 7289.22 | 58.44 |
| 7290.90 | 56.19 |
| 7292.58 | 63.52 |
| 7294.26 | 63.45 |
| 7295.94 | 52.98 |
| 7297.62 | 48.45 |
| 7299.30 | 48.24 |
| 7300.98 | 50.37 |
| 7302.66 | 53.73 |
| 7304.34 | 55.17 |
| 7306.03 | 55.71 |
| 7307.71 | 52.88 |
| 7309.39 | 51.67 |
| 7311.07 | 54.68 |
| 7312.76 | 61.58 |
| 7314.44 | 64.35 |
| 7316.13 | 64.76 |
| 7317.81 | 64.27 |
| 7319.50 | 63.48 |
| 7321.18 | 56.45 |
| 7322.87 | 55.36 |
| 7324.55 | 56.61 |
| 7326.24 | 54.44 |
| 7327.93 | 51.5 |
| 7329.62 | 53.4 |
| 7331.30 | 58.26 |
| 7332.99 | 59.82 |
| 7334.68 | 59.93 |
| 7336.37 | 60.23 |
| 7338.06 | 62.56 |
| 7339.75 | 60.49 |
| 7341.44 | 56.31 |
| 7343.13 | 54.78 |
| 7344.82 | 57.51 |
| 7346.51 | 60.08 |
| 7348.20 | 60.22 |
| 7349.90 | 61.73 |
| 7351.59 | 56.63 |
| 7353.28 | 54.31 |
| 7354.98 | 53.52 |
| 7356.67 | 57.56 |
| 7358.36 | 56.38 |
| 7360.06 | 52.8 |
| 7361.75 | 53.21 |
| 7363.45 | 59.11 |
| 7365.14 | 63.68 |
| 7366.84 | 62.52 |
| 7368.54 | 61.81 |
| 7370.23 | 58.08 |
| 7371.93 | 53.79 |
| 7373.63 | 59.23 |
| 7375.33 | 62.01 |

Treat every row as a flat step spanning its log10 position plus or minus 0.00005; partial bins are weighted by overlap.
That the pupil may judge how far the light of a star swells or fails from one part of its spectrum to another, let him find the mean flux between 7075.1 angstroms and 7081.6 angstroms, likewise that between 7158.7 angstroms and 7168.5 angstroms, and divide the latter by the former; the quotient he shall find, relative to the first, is 1.04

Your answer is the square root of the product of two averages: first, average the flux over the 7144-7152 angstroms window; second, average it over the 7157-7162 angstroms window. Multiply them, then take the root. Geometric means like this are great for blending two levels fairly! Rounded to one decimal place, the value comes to 57.0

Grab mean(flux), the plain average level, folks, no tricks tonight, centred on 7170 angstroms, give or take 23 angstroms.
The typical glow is 50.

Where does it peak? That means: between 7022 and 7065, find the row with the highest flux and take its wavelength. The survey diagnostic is 7022.33 angstroms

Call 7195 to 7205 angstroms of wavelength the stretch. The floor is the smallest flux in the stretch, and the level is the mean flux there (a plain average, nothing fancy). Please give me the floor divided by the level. 0.801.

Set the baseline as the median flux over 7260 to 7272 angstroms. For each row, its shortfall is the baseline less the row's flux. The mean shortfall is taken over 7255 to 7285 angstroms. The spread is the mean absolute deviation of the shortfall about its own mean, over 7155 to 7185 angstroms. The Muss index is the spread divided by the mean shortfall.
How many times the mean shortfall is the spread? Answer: 1.1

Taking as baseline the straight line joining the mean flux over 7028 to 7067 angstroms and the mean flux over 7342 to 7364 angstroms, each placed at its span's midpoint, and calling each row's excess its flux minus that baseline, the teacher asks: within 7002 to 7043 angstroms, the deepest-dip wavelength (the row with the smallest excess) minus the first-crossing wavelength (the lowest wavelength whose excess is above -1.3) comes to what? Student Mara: -4.8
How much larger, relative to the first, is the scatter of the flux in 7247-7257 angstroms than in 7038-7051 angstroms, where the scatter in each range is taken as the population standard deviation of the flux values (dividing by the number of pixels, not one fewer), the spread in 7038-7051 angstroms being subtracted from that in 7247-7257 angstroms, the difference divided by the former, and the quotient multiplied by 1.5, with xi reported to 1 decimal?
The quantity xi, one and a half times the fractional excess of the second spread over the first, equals 1.8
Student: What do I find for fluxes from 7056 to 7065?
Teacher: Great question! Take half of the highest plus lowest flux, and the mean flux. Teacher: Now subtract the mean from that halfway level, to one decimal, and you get 0.5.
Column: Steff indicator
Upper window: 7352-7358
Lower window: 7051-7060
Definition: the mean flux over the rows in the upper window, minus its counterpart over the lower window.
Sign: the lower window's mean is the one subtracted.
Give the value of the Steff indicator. -1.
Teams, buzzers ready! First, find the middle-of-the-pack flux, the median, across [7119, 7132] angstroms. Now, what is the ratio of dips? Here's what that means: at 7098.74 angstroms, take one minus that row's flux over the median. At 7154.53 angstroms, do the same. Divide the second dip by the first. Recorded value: -22.6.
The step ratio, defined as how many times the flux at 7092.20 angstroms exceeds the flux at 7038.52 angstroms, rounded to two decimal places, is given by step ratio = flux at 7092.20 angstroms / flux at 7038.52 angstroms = 1.03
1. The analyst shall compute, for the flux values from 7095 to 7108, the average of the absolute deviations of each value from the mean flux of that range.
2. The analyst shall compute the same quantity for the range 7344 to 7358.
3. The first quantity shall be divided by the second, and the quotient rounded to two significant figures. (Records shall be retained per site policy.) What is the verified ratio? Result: 1.3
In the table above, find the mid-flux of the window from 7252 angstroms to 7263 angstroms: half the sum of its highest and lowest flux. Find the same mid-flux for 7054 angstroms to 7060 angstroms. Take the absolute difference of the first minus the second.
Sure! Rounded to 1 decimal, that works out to 7.4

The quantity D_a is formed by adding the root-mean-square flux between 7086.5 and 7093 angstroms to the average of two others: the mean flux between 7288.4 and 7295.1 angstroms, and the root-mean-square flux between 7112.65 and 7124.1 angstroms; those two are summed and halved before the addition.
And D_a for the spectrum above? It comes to 115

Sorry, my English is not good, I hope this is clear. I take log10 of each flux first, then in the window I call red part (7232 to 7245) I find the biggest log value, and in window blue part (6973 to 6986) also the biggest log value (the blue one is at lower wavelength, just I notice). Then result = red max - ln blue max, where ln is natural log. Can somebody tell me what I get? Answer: 1.17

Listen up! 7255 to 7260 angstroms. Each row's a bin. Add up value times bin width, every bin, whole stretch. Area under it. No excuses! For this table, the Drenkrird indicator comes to 317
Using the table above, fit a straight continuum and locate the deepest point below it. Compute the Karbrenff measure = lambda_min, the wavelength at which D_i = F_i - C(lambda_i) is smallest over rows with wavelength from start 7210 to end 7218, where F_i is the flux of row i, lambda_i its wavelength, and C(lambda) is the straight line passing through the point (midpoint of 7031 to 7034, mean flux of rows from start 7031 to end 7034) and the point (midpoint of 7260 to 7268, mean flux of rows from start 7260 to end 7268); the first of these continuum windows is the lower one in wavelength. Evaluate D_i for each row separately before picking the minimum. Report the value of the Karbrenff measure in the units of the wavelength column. 7210.76 angstroms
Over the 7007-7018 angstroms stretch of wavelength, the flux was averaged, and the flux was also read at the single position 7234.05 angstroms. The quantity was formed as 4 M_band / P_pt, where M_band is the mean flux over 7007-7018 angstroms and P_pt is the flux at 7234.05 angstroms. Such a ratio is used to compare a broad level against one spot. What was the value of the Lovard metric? 4.0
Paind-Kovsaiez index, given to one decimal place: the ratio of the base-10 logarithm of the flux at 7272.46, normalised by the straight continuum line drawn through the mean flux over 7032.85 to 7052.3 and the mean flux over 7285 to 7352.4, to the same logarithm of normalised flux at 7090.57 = 0.7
